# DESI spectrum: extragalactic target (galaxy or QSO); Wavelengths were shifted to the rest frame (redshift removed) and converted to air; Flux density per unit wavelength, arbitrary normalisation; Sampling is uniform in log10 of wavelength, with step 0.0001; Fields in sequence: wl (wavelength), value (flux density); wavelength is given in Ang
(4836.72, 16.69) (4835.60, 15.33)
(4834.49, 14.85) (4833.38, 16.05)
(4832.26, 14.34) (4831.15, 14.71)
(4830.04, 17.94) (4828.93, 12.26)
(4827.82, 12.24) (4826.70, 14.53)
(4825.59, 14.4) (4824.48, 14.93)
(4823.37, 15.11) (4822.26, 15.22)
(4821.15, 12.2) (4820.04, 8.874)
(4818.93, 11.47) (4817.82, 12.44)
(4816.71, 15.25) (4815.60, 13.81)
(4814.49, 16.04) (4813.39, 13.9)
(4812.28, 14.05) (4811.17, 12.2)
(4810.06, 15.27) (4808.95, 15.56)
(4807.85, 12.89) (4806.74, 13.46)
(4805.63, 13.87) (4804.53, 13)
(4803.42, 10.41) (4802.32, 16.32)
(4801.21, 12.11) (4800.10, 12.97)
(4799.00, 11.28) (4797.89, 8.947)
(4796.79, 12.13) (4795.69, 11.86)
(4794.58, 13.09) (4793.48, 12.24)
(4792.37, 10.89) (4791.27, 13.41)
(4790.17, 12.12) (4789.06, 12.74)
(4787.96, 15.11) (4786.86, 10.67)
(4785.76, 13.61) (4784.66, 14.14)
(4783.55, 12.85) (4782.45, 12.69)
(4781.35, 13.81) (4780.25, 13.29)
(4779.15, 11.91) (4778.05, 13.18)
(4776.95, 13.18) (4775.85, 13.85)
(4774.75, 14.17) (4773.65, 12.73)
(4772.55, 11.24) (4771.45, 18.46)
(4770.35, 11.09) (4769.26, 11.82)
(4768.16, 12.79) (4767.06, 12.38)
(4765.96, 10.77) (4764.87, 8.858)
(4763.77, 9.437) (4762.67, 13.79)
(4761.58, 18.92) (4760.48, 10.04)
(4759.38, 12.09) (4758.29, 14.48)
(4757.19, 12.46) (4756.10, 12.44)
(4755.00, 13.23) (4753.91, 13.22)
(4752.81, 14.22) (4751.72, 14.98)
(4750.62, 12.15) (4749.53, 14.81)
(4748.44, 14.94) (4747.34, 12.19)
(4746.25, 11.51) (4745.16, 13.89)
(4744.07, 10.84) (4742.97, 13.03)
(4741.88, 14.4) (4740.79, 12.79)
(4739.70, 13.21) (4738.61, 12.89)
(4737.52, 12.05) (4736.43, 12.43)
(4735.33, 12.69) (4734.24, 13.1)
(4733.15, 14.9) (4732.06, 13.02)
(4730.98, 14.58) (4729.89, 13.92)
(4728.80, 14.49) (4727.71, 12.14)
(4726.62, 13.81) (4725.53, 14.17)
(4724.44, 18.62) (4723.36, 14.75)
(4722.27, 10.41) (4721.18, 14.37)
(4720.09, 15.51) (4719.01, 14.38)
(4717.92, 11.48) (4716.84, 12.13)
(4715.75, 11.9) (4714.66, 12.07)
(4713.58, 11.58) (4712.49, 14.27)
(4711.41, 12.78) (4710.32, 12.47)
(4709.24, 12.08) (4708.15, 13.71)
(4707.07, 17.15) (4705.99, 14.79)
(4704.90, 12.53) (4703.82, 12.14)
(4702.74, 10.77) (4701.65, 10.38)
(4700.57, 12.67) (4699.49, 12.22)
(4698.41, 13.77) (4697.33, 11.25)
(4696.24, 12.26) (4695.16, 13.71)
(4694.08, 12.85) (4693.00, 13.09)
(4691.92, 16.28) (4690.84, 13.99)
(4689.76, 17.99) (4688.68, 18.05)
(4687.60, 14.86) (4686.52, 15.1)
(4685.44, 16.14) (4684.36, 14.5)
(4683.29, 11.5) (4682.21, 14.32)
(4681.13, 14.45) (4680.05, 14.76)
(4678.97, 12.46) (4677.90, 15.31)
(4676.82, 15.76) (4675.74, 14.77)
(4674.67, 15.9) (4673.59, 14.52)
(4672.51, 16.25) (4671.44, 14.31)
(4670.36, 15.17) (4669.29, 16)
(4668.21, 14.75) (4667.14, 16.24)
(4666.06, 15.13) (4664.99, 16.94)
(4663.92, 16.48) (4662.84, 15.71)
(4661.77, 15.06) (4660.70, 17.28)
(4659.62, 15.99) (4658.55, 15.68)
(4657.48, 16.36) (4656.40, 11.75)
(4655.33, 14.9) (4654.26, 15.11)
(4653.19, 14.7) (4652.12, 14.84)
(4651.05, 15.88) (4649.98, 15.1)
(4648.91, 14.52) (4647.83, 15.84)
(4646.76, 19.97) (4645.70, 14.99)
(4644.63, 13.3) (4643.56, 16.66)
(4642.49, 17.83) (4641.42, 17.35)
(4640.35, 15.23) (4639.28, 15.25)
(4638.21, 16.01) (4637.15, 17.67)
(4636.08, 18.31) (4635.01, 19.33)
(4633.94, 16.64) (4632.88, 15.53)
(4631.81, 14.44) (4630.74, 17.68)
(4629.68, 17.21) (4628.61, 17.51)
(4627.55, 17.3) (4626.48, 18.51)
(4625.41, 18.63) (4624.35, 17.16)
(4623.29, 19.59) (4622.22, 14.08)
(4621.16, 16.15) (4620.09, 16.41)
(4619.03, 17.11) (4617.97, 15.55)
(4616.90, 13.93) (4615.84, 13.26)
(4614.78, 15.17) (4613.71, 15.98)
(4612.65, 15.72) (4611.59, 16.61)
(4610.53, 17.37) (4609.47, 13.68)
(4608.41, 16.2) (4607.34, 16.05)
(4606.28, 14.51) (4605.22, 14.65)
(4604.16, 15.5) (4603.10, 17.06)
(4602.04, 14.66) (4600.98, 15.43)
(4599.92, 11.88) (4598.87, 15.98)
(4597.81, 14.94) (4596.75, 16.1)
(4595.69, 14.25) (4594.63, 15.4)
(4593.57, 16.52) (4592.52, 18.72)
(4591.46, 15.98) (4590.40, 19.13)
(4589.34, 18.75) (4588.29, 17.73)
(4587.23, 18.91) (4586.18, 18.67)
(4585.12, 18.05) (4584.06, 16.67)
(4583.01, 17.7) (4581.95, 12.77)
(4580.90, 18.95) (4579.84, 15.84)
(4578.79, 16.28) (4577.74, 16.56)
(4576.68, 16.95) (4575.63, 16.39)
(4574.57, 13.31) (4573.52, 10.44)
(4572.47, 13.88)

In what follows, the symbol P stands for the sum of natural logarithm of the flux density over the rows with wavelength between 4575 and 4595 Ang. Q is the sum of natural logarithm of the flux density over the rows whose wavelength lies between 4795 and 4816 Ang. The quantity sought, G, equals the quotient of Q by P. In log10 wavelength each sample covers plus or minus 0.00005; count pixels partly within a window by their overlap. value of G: 0.90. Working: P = 53.9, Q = 48.8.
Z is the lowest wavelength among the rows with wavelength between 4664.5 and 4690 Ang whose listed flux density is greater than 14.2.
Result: 4664.99 Ang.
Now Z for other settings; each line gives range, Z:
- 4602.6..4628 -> 4603.10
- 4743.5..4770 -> 4748.44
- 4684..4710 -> 4684.36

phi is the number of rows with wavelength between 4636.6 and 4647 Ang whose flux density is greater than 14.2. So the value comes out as 9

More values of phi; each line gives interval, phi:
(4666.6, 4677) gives 10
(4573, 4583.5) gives 7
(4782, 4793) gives 1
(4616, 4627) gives 8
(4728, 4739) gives 3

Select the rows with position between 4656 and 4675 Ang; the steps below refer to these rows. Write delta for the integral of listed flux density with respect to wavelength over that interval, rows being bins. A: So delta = 295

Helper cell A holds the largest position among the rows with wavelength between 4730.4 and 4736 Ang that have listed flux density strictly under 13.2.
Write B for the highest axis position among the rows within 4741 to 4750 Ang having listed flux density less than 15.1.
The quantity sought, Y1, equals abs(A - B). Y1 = 14.2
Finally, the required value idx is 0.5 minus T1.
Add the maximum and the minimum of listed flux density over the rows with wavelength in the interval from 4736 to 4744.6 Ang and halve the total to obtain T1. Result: -12.1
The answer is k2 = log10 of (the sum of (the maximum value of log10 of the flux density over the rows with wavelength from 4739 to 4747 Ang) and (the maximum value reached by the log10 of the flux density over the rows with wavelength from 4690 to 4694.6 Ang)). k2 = 0.375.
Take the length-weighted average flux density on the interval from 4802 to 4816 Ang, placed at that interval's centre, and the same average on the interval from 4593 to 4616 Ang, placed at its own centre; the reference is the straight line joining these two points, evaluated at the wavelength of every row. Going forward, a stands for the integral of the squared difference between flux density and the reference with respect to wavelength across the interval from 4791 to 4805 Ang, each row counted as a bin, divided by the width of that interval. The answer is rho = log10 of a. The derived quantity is 0.8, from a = 6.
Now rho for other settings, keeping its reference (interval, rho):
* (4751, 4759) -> 0.2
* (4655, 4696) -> 0.4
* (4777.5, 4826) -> 0.6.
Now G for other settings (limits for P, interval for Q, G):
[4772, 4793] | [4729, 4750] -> 1.01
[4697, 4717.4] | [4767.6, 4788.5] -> 1.02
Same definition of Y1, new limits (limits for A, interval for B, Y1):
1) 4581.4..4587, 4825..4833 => 250.3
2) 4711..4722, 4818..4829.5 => 111.0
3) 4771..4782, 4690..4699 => 80.7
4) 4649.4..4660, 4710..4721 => 62.6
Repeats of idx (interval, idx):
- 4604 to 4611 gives -15.0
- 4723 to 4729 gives -14.9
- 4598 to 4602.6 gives -13.4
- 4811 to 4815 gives -13.6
